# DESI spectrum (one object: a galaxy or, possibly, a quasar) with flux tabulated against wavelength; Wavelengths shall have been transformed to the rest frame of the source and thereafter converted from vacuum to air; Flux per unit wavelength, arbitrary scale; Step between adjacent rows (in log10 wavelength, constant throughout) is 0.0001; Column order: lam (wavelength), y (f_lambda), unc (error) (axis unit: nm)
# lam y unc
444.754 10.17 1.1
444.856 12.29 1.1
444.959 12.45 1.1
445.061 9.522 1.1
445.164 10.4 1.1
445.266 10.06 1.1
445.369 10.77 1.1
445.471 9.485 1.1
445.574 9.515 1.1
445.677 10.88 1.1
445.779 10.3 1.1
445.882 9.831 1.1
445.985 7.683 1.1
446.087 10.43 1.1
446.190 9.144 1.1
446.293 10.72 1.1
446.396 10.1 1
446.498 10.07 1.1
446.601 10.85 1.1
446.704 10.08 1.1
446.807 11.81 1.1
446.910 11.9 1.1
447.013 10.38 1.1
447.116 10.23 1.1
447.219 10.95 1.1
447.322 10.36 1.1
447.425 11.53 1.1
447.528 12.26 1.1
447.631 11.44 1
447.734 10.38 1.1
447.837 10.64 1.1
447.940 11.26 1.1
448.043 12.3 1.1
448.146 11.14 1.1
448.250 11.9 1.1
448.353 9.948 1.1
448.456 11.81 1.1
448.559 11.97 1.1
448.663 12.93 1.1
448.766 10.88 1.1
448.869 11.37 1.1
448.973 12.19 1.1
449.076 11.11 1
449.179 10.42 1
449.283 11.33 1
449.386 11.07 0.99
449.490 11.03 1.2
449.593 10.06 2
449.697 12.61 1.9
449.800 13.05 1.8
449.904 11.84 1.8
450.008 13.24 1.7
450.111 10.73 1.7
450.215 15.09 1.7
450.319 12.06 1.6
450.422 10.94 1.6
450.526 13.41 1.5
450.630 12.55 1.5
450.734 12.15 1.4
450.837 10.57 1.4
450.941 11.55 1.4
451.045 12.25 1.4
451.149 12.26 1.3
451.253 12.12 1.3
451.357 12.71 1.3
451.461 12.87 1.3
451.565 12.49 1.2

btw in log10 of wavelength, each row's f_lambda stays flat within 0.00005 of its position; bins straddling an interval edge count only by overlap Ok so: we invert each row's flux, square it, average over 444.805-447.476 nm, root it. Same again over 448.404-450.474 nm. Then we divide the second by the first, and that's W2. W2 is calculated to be 0.885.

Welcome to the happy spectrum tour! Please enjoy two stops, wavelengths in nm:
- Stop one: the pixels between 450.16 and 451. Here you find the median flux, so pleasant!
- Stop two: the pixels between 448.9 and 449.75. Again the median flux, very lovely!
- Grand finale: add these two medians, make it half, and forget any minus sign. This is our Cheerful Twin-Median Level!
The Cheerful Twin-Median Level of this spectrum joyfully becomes 11.6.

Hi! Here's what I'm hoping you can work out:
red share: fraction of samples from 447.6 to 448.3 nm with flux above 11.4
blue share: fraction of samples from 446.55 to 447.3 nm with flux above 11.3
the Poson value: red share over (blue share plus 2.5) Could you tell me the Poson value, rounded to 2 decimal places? 0.15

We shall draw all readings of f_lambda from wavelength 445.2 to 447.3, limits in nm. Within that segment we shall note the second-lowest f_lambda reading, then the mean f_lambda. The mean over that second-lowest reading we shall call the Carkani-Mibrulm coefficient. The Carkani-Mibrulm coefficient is 1.12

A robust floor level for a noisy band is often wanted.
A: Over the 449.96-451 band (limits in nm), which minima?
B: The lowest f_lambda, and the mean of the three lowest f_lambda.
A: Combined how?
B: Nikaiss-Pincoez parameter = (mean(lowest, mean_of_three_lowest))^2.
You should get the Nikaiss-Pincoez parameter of 114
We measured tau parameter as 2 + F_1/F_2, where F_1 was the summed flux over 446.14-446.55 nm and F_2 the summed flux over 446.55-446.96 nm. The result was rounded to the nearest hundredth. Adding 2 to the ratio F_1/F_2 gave 2.90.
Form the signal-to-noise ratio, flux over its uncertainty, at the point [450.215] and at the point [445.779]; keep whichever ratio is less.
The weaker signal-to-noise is 8.9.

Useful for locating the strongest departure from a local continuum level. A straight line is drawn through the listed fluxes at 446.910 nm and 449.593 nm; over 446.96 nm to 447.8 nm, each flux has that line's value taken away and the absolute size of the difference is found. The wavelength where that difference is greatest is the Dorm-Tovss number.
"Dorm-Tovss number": 447.116 nm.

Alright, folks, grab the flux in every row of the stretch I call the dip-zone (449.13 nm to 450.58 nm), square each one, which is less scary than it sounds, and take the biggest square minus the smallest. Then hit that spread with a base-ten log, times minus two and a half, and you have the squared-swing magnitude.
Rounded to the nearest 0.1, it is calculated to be -5.3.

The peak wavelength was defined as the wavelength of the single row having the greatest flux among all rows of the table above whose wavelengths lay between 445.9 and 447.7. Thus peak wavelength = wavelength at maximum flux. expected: 447.528 nm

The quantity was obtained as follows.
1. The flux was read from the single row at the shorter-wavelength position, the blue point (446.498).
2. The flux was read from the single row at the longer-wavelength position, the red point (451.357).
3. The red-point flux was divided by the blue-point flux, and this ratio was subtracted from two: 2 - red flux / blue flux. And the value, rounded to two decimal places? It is 0.74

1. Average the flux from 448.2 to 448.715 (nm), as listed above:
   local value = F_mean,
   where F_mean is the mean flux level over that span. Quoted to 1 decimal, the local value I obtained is 11.7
